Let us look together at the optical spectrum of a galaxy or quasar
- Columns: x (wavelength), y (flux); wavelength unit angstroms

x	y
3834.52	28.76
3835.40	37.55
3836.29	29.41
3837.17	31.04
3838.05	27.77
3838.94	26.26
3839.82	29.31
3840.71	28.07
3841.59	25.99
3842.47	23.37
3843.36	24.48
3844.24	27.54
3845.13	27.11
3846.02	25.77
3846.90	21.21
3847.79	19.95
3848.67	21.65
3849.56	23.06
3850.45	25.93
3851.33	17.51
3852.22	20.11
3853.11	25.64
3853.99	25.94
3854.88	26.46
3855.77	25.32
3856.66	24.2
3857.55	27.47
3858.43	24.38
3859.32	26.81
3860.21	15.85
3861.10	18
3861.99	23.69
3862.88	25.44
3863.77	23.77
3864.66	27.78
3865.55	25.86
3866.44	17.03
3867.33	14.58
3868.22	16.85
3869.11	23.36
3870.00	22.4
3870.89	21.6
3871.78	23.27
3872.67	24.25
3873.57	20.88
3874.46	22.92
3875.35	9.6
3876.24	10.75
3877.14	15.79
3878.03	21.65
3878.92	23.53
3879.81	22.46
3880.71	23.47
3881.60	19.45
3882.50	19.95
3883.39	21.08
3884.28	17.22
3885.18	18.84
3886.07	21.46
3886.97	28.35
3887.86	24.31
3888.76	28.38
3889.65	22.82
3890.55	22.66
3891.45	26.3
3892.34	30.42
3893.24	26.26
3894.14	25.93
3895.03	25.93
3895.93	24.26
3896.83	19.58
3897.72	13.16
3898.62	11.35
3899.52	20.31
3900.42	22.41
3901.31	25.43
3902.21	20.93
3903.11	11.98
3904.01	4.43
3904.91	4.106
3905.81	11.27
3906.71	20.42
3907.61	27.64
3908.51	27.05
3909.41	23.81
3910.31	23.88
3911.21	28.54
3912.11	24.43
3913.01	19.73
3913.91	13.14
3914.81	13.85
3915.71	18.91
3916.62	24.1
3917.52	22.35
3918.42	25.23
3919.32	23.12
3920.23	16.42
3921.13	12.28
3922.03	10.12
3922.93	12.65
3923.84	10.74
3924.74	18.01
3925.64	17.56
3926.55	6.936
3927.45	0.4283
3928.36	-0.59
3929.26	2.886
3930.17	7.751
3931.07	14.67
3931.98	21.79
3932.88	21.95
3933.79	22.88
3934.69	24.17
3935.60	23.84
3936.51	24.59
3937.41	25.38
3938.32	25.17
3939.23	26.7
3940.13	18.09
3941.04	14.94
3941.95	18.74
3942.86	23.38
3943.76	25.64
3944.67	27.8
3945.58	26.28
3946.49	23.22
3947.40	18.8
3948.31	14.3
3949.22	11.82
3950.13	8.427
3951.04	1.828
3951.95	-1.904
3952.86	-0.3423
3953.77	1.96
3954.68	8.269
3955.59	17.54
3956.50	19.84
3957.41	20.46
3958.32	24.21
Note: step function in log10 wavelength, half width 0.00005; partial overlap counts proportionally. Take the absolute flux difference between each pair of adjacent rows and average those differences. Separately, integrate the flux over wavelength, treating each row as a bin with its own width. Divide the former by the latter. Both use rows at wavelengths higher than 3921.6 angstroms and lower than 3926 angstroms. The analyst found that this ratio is 0.05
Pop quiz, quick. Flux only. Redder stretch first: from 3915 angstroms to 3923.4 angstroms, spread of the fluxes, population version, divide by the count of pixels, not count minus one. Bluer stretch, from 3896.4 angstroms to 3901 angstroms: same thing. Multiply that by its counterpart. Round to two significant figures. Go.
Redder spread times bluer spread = 23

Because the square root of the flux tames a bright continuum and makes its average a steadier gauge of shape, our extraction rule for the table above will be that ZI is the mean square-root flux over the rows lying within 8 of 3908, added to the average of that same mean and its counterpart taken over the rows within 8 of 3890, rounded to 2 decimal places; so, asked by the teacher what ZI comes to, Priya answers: 8.77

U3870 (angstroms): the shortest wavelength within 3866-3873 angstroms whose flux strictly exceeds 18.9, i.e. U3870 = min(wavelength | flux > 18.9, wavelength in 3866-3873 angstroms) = 3869.11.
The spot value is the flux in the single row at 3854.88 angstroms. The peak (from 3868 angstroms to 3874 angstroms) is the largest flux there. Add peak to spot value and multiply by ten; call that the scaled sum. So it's 507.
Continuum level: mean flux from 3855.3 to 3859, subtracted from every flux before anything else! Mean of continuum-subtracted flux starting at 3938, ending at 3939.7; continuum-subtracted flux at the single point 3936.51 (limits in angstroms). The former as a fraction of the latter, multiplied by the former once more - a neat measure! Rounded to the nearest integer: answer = 0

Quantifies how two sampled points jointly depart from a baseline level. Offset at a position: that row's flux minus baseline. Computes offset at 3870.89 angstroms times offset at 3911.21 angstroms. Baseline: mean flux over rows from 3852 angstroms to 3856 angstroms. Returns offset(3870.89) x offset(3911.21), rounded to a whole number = -12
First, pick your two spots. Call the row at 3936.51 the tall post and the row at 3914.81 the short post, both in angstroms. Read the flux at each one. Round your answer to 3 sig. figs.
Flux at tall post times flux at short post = 341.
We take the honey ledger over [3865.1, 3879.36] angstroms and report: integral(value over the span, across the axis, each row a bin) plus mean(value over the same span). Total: 300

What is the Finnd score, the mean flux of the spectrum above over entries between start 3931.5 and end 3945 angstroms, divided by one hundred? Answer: 0.23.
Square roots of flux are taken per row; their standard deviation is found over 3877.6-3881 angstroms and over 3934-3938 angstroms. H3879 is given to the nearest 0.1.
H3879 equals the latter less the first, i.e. 0.0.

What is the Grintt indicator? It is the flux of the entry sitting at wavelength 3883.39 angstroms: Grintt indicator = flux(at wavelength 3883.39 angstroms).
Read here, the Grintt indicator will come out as 21.08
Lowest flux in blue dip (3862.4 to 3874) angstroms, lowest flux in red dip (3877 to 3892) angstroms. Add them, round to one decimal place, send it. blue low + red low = 30.4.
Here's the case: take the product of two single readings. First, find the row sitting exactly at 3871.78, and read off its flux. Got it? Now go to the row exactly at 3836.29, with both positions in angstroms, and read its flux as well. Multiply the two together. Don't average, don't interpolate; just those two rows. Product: 684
